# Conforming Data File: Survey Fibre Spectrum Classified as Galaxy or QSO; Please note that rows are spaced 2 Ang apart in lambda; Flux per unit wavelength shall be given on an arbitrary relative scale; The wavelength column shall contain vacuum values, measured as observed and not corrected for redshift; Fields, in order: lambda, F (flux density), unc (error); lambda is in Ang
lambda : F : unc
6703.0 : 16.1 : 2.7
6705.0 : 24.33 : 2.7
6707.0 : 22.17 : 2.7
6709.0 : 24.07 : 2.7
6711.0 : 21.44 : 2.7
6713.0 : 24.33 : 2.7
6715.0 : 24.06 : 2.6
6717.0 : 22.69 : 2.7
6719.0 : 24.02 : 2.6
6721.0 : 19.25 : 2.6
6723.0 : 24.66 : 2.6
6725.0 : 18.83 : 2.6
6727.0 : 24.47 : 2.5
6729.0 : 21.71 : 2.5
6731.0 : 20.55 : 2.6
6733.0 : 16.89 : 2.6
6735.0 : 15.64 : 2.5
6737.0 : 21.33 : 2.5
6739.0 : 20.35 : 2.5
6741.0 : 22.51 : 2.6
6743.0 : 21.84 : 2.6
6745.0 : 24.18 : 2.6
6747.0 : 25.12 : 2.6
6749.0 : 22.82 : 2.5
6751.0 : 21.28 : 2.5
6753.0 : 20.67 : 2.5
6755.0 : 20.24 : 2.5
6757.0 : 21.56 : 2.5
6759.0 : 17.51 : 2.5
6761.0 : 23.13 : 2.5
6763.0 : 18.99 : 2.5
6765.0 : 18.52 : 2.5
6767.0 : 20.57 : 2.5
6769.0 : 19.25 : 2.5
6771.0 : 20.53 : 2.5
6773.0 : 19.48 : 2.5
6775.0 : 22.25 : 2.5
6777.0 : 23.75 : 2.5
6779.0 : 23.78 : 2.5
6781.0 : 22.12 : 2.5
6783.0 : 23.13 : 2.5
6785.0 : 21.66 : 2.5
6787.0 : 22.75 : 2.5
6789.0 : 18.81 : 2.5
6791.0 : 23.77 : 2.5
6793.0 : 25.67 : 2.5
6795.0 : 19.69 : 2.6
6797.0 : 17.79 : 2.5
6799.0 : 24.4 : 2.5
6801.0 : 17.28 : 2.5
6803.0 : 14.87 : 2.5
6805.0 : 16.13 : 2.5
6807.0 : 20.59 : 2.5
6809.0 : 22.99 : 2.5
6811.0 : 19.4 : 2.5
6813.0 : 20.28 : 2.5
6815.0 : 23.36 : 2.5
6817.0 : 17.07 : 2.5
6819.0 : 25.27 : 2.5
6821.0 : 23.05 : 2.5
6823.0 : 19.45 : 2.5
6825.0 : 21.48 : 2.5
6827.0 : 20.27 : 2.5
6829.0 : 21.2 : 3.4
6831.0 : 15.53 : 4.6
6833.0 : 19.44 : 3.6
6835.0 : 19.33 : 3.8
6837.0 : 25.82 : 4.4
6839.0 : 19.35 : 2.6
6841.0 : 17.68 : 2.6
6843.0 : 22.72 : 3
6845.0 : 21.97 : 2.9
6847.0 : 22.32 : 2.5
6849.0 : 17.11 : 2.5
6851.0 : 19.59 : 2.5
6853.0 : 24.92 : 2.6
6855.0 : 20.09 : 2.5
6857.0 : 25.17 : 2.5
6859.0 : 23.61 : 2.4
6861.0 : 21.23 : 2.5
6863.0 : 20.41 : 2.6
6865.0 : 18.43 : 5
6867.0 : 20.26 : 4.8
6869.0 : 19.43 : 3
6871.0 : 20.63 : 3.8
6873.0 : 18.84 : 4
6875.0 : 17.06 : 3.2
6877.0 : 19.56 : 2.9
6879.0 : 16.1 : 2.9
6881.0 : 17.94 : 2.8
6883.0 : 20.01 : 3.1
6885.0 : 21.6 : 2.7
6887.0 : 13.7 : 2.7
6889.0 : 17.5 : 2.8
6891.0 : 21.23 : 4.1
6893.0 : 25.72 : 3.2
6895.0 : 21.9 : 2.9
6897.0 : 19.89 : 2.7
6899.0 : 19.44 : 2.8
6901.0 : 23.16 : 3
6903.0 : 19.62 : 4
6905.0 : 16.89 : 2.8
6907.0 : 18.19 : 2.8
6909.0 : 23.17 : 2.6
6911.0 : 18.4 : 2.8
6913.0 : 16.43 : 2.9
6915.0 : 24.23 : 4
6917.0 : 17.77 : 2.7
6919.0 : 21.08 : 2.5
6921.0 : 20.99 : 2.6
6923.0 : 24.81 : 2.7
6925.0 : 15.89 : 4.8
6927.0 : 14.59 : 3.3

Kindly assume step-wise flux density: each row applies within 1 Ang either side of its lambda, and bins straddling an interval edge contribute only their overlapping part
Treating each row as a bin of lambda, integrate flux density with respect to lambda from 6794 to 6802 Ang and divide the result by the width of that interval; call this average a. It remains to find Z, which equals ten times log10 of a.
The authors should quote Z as 13.0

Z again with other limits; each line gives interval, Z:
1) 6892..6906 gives 13.2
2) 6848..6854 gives 13.1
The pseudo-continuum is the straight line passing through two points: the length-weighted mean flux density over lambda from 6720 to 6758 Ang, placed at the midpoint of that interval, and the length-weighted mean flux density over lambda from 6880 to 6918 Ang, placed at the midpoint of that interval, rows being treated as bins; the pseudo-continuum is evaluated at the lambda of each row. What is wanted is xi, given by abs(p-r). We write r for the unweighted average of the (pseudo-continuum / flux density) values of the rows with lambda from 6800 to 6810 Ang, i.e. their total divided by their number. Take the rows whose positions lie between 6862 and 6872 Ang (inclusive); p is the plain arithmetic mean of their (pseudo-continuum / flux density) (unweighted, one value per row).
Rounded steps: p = 1.016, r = 1.15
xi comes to 0.138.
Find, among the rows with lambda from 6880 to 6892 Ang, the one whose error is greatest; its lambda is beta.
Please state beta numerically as 6891.0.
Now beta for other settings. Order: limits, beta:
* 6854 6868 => 6865.0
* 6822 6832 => 6831.0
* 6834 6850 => 6837.0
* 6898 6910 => 6903.0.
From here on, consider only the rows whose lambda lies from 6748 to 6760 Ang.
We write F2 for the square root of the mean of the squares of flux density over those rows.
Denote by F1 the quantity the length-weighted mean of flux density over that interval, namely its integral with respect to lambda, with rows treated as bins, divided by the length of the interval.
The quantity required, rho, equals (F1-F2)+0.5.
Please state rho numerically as 0.436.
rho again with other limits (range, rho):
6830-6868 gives 0.321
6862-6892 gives 0.389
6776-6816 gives 0.300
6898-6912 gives 0.371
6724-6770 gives 0.367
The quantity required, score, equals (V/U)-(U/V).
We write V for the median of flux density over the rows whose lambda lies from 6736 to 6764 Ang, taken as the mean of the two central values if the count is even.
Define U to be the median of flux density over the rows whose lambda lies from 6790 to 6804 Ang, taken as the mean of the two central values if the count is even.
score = 0.17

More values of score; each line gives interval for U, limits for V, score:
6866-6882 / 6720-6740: 0.13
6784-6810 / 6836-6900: -0.05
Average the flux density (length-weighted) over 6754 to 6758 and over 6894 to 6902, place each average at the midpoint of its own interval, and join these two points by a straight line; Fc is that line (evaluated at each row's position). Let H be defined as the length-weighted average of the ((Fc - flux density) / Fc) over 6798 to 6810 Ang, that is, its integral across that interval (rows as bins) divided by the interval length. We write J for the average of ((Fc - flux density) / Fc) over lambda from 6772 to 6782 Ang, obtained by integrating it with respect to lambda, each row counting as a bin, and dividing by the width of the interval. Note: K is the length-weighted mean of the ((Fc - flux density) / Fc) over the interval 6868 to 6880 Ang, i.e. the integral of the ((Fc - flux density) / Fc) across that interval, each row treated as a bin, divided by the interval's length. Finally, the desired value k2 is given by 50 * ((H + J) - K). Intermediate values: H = 0.076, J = -0.06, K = 0.12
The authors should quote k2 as -5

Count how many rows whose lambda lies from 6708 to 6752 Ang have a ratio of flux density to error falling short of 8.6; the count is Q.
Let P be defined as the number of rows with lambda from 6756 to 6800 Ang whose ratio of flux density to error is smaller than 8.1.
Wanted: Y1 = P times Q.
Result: 88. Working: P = 8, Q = 11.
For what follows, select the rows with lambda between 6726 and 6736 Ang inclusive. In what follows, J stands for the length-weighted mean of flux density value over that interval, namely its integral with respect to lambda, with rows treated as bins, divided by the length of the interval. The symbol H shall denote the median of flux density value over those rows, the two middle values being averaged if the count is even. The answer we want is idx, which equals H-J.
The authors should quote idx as 0.7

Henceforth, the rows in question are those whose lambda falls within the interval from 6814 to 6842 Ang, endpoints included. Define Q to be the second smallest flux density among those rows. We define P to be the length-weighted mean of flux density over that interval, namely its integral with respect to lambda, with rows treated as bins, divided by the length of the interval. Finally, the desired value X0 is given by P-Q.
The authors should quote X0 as 3.5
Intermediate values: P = 20.59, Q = 17.07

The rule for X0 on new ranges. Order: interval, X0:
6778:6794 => 1.1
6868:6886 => 2.0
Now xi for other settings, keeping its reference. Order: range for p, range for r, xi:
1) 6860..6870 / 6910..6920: 0.013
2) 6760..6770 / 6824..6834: 0.006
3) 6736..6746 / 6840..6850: 0.046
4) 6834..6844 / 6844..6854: 0.016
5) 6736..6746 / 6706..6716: 0.038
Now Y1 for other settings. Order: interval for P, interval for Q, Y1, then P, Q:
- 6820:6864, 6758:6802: 154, 14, 11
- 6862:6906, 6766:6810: 242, 22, 11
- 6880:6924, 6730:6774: 304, 19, 16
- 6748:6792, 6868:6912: 147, 7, 21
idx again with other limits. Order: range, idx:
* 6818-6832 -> 0.3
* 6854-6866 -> -0.7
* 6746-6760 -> 0.0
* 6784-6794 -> 0.2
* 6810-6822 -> 0.3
